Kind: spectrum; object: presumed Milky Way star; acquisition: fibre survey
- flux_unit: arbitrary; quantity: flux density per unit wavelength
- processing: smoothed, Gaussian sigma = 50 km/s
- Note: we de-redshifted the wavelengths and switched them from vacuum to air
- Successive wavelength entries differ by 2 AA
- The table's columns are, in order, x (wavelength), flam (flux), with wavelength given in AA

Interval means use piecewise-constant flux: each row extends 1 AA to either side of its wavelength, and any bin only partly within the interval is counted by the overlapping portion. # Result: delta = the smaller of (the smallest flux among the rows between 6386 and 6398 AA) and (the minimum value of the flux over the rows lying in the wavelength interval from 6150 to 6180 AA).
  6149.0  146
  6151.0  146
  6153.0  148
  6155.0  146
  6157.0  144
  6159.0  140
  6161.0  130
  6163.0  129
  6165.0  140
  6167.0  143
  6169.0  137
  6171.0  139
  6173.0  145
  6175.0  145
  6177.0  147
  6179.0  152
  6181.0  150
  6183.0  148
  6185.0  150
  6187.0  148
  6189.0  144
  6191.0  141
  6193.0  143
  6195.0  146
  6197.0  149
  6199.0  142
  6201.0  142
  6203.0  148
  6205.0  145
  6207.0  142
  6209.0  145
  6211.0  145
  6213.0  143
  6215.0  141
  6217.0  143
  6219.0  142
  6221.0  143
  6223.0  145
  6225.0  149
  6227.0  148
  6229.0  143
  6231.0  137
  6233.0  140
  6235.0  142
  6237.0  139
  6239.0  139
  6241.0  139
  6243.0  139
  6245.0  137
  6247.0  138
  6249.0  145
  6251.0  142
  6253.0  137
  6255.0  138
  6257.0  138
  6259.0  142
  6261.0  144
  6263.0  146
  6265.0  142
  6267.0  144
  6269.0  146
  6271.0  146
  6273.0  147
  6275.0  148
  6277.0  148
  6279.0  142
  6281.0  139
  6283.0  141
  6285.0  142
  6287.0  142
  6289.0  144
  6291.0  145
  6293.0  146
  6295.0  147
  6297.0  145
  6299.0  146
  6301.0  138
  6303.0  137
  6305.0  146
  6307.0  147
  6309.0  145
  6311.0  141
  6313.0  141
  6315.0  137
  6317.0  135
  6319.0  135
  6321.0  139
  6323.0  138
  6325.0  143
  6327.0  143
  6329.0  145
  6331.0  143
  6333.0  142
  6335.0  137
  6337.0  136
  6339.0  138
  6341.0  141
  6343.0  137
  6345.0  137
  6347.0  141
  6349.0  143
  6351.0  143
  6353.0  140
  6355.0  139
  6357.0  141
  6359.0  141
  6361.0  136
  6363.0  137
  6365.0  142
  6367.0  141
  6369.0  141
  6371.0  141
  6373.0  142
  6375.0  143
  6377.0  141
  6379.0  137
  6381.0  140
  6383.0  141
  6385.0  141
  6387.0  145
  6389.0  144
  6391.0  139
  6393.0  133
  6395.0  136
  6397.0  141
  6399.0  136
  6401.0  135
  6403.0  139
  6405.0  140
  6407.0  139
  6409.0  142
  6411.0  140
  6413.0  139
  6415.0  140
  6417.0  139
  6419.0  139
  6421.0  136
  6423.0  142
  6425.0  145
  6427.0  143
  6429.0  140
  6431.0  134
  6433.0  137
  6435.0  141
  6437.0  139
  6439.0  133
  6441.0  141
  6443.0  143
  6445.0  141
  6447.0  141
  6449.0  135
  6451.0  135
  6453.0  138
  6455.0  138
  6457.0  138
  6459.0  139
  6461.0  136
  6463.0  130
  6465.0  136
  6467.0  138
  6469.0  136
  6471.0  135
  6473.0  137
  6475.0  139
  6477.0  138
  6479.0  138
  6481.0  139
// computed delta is 129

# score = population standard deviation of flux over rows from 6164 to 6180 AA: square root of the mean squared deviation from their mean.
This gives 4.5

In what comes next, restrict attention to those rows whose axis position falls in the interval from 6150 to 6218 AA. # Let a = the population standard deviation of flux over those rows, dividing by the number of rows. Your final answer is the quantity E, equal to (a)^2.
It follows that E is 24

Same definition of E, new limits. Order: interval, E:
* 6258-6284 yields 8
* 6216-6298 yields 12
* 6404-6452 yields 9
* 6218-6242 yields 13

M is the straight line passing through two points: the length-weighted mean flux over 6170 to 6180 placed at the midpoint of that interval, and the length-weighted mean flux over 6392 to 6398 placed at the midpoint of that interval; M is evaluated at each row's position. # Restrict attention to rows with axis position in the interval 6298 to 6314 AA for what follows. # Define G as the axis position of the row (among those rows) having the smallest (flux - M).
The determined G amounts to 6303.0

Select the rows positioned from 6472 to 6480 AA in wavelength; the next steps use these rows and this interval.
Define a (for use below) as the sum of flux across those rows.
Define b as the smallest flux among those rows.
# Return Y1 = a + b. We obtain 689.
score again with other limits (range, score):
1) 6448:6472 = 2.3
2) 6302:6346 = 3.6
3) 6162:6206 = 5.0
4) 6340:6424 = 2.6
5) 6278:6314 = 3.0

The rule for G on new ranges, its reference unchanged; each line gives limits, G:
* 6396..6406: 6401.0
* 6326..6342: 6337.0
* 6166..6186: 6169.0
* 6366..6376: 6367.0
